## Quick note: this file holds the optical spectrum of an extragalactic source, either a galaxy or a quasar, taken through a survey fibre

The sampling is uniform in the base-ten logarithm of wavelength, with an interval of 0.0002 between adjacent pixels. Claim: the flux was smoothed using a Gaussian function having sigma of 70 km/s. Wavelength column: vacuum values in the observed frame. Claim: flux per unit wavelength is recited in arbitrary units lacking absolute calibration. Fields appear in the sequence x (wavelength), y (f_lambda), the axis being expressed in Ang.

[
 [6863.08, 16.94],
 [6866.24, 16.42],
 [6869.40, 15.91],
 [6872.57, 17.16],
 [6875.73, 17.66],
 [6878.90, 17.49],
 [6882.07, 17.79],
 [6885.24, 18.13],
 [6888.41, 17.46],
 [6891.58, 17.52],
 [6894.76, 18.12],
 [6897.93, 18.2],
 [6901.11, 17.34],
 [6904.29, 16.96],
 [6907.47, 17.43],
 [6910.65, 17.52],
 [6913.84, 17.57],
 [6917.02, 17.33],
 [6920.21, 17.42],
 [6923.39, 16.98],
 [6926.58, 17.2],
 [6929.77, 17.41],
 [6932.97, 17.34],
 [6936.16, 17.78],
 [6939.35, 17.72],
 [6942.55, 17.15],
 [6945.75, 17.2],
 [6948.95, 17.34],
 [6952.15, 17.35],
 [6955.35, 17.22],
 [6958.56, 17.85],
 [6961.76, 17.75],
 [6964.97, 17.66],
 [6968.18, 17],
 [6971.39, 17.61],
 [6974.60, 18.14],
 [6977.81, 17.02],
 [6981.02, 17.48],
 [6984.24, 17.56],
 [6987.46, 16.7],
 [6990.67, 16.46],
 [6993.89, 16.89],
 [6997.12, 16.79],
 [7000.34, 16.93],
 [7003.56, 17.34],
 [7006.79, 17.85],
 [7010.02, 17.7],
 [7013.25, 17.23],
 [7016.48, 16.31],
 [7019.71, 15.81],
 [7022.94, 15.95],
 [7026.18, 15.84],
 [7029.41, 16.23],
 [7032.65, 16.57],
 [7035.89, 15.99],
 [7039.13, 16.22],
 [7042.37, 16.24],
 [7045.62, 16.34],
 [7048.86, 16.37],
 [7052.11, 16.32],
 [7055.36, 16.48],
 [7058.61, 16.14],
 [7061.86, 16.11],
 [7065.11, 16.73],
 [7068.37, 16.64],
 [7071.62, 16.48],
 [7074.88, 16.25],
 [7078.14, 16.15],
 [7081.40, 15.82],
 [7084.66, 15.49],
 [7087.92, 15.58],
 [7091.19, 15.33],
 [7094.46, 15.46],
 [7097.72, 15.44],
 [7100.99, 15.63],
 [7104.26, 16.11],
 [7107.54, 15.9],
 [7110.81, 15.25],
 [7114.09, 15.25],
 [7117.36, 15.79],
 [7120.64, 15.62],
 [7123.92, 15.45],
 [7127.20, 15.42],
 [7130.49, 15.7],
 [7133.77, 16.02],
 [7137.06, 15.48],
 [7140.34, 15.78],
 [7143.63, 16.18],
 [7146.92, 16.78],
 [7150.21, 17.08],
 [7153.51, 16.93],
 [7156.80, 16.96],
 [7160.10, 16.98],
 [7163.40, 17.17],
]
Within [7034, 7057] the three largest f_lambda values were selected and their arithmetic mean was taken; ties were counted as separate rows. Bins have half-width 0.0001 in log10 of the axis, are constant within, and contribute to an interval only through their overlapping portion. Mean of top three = 16.40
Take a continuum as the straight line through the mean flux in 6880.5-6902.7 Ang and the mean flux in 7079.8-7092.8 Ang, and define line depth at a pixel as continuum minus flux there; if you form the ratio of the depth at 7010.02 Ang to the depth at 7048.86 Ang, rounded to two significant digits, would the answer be 3.3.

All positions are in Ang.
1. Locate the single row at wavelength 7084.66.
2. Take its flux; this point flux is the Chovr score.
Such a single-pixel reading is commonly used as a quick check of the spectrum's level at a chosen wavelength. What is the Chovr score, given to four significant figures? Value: 15.49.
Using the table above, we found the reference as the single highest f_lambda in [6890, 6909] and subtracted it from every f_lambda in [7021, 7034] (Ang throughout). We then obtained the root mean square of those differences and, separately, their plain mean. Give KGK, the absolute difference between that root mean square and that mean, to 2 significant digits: 4.1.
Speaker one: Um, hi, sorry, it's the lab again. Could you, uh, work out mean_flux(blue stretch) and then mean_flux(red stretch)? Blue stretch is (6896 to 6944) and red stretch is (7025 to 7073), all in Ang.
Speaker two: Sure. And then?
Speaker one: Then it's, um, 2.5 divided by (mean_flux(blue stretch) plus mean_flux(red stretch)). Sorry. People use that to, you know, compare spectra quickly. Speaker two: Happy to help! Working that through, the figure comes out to 0.0741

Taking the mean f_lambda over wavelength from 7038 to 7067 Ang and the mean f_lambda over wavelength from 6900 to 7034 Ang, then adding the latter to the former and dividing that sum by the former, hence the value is 2.05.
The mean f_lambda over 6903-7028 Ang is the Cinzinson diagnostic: 17.2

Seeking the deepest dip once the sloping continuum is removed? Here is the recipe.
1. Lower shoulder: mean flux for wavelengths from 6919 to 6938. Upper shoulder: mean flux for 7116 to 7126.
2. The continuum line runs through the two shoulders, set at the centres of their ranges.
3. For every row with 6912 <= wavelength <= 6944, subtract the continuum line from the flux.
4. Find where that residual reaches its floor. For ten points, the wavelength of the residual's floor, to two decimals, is 6923.39 Ang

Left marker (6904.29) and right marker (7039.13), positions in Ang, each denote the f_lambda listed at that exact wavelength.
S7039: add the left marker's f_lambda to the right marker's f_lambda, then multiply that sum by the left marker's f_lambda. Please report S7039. 563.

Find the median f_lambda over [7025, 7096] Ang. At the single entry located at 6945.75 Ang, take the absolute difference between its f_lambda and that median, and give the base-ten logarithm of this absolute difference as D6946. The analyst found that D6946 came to -0.01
